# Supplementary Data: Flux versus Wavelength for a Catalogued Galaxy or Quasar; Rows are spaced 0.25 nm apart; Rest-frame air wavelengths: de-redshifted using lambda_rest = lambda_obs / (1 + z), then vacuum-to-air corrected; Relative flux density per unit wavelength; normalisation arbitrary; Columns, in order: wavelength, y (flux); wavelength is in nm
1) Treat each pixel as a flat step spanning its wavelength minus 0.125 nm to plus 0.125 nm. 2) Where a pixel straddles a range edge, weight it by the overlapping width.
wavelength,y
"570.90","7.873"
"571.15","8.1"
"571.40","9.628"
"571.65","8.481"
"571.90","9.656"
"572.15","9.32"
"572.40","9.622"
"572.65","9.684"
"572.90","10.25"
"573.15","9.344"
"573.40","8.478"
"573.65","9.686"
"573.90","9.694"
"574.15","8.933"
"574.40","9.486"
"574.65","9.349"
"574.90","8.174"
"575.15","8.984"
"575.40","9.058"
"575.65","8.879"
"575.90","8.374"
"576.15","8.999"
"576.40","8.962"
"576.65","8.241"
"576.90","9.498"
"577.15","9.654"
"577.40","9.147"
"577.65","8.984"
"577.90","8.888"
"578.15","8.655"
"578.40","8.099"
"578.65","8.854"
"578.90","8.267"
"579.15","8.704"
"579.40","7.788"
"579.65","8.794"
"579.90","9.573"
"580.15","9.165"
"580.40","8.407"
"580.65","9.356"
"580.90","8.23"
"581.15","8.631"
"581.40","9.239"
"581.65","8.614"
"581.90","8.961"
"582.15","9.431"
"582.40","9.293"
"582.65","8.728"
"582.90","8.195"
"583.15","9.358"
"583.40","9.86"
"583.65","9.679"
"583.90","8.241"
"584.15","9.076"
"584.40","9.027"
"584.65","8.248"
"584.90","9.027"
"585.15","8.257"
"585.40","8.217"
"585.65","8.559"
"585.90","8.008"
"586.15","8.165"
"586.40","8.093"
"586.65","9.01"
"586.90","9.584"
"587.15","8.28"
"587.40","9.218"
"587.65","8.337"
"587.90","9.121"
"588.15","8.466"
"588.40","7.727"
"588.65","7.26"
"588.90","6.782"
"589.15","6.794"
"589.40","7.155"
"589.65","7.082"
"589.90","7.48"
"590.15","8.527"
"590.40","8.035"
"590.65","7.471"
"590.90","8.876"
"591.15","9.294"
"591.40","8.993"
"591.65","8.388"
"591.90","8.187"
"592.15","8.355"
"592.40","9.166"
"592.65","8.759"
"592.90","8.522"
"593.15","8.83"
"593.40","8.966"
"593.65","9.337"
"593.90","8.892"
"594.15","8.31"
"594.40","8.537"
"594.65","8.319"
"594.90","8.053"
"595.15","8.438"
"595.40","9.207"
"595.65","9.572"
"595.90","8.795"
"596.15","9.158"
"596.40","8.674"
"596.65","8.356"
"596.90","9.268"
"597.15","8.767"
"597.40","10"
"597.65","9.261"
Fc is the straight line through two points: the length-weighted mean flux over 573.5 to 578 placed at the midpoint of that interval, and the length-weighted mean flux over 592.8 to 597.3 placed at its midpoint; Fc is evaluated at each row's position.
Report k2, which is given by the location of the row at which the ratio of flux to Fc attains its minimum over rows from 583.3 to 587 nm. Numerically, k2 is 585.90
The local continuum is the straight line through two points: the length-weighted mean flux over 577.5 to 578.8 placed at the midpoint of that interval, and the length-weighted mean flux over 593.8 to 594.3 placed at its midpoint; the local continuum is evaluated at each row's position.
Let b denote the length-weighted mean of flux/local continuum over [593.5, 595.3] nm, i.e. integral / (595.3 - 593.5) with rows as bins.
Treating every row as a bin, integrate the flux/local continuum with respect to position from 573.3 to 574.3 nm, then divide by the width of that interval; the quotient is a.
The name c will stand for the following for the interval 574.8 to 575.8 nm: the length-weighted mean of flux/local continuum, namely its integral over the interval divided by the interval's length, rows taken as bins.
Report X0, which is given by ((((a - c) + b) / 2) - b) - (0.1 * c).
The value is -0.575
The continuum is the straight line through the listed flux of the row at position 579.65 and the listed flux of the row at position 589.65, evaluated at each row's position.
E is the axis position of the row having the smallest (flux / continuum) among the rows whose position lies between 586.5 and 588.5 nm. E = 588.40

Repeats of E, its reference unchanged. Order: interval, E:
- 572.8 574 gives 573.40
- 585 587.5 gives 585.90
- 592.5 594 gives 592.90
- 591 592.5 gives 591.90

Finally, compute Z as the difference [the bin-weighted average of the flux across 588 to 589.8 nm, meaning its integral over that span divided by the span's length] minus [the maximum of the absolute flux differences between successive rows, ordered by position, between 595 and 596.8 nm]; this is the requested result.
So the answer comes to 6.6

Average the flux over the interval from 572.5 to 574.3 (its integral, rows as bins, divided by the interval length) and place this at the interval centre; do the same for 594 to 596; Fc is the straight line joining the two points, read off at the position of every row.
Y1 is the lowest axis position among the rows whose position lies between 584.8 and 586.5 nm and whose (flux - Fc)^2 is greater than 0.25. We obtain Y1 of 585.15 nm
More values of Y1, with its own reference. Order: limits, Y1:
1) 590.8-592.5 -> 591.90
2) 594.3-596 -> 594.90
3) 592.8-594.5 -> 593.65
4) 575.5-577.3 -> 575.90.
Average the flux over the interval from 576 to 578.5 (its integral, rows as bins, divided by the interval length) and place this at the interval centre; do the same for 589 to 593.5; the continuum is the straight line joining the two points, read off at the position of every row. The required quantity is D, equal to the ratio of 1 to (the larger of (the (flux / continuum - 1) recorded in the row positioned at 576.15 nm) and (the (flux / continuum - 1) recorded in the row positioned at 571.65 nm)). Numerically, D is 280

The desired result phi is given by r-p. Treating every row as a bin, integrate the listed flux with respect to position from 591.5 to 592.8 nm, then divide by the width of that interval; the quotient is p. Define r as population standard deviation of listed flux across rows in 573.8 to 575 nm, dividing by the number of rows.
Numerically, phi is -8.0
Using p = 8.6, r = 0.54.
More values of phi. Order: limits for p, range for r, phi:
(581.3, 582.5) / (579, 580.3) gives -8.5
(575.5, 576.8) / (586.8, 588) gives -8.2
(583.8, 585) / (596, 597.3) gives -8.4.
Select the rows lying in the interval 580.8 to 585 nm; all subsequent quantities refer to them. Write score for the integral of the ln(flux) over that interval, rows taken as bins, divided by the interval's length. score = 2.188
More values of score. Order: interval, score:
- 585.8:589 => 2.115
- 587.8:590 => 2.014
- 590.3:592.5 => 2.141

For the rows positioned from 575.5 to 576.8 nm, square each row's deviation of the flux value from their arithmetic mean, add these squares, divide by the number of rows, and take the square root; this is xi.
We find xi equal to 0.32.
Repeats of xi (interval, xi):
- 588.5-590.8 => 0.54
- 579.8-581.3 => 0.50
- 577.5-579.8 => 0.39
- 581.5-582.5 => 0.32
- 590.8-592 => 0.40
